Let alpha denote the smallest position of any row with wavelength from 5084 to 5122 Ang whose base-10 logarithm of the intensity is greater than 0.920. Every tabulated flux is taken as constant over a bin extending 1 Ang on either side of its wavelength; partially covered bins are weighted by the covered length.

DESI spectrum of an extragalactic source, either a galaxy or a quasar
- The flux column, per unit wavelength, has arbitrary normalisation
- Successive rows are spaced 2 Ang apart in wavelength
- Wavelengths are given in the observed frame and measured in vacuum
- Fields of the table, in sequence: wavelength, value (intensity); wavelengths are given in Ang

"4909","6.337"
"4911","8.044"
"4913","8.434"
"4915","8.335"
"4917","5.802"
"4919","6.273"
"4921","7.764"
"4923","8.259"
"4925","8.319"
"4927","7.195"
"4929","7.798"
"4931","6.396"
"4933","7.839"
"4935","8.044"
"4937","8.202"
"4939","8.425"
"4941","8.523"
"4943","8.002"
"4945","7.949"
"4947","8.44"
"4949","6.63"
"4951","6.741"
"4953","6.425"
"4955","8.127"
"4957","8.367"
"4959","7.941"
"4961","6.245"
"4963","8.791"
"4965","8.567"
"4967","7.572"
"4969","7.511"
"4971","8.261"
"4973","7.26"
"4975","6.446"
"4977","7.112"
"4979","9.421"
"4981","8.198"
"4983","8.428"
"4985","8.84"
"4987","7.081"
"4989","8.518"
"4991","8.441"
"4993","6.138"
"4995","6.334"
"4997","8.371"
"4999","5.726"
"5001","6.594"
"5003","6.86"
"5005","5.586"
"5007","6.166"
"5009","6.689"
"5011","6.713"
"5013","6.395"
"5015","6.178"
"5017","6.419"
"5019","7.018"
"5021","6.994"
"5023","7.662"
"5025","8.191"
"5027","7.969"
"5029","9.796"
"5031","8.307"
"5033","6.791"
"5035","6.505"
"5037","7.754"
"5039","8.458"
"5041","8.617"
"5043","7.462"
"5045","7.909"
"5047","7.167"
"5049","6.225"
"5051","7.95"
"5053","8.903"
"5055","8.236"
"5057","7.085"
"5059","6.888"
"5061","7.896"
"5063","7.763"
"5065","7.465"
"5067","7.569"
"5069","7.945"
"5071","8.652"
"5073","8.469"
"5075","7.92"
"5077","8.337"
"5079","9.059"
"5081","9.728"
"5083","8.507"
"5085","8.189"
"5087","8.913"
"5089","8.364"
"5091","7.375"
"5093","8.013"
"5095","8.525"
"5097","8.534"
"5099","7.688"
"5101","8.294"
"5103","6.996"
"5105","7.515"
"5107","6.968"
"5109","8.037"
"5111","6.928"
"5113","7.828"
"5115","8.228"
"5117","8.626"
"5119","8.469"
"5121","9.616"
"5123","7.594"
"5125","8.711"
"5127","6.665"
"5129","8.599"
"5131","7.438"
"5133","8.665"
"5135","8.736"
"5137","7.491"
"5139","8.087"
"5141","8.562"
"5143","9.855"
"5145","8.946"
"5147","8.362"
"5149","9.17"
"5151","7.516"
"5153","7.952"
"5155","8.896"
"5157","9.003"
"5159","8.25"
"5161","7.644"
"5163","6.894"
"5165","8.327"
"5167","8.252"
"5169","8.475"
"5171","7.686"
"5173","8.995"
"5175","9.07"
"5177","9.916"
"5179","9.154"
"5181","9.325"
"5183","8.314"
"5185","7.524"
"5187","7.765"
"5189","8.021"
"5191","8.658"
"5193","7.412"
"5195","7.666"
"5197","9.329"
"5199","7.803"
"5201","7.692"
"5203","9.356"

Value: 5087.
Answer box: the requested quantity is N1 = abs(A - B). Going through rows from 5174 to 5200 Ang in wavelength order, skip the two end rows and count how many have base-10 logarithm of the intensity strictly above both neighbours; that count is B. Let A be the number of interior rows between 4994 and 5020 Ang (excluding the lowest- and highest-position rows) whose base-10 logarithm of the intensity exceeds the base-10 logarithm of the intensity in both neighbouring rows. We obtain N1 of 1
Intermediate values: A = 3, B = 4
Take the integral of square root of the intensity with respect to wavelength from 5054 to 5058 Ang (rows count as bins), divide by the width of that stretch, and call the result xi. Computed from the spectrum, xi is 2.77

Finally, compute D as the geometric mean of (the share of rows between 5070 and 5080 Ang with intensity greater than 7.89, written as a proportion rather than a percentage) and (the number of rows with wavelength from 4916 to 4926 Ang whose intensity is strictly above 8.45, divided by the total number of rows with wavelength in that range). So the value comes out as 0.00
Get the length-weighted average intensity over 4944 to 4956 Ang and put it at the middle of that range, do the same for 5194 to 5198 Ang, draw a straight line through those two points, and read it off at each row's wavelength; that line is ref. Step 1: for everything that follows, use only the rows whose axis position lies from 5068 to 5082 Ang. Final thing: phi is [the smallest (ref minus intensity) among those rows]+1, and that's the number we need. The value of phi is -0.8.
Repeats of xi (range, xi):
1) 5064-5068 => 2.74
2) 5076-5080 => 2.95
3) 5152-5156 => 2.90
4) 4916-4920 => 2.46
